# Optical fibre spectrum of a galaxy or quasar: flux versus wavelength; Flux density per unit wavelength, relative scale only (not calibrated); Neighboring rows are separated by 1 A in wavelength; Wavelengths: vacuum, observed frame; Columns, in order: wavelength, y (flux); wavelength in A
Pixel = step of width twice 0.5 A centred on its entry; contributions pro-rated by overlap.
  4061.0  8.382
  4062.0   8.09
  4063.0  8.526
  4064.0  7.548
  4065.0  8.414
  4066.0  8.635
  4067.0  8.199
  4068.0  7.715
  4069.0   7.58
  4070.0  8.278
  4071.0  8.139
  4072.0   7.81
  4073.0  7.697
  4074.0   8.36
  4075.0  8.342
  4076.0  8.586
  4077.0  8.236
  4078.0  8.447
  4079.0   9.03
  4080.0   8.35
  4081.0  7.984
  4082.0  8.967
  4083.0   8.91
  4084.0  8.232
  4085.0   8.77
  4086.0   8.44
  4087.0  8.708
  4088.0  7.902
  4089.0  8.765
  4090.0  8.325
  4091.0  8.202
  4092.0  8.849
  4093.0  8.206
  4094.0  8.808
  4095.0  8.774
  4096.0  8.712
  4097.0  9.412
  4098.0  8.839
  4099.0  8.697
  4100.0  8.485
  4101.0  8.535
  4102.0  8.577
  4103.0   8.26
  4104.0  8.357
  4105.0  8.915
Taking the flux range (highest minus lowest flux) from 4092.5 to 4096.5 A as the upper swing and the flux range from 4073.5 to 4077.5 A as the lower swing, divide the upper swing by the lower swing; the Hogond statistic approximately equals 1.7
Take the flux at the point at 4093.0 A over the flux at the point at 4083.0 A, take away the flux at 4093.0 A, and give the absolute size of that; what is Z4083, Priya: 7.3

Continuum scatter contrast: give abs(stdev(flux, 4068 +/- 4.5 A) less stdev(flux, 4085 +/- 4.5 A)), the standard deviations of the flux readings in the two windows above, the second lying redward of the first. 0.011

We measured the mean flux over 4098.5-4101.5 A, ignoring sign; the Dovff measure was 8.57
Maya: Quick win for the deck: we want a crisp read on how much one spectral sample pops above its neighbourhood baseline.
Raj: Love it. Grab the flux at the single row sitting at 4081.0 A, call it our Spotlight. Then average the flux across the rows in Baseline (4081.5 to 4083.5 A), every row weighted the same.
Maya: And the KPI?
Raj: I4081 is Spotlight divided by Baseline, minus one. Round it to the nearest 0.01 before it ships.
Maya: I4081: -0.11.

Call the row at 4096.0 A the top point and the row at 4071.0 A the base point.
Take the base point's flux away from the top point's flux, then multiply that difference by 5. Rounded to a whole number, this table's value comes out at 3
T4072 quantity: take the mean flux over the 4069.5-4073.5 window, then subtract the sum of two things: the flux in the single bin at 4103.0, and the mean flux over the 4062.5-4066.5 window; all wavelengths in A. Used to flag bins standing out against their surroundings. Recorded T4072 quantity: -8.56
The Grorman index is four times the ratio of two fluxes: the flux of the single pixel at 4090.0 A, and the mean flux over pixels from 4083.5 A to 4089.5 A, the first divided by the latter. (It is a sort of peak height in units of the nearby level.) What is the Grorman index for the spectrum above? 3.93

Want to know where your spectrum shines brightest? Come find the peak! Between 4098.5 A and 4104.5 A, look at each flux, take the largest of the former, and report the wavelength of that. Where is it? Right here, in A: 4099.0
